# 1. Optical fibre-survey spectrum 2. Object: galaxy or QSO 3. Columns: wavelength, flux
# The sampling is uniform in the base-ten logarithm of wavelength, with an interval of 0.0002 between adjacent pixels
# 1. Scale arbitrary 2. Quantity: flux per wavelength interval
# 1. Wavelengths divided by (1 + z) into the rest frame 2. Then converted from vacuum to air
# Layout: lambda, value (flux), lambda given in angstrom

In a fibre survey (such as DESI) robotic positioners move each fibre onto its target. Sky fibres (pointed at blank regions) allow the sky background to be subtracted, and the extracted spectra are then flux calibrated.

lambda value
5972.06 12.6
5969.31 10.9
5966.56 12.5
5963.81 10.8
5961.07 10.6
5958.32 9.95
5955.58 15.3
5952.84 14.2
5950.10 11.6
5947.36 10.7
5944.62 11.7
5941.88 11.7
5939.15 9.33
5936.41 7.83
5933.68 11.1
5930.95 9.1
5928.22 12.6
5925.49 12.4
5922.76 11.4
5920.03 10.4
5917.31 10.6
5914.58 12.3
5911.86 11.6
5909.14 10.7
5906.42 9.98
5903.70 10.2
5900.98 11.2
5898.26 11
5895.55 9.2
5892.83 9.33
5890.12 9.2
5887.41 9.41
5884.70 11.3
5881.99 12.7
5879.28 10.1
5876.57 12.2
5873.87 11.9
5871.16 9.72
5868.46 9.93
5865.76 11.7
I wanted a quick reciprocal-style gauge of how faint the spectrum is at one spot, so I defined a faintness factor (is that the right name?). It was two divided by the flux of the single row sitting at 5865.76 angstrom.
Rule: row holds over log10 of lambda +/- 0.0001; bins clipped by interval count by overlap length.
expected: 0.17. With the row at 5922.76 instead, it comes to 0.18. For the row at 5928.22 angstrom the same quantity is 0.16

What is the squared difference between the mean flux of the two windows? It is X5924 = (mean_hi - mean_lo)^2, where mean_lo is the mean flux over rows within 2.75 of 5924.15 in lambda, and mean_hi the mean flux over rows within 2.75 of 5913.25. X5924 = 0.0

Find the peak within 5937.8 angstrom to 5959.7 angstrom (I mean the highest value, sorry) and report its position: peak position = 5955.58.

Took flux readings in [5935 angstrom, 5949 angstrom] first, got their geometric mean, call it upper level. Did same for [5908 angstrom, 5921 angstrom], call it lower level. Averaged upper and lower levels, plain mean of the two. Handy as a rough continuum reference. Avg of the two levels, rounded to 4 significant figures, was 10.62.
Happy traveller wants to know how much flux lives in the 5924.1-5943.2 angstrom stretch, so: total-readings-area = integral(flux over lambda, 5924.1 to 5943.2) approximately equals 202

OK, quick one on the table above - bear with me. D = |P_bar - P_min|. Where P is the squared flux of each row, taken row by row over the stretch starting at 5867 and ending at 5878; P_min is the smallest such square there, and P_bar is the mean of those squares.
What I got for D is 26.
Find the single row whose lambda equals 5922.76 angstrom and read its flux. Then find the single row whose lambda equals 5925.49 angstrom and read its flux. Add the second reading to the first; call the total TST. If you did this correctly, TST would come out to 23.8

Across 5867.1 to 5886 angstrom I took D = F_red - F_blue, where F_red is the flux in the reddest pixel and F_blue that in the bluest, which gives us 1.4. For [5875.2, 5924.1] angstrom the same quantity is -0.8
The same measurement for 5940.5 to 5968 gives 0.8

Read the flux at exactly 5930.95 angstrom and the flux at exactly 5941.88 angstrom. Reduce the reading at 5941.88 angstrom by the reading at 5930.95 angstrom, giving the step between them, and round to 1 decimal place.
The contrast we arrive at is 2.6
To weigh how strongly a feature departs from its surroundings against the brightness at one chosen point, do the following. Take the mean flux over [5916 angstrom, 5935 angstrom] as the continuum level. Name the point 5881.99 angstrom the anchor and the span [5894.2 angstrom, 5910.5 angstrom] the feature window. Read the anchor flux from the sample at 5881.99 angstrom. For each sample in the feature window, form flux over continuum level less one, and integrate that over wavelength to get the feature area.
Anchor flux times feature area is -13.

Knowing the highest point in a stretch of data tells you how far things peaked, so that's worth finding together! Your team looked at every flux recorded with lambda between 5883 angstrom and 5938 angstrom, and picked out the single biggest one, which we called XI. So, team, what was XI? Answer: 12.6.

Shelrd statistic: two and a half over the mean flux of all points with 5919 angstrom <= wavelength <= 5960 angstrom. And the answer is 0.221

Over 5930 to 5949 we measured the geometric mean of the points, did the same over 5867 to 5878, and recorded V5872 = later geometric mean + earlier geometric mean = 21.0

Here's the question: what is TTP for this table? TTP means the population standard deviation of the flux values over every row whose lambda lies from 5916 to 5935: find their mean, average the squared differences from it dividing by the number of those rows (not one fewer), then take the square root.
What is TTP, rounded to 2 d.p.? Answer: 1.12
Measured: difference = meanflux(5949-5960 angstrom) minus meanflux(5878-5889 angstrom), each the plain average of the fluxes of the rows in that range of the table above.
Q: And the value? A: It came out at 1.9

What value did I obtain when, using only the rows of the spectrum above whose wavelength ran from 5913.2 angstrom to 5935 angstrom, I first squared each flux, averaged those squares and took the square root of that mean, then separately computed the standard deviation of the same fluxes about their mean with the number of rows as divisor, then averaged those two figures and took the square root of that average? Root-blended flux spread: 2.49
